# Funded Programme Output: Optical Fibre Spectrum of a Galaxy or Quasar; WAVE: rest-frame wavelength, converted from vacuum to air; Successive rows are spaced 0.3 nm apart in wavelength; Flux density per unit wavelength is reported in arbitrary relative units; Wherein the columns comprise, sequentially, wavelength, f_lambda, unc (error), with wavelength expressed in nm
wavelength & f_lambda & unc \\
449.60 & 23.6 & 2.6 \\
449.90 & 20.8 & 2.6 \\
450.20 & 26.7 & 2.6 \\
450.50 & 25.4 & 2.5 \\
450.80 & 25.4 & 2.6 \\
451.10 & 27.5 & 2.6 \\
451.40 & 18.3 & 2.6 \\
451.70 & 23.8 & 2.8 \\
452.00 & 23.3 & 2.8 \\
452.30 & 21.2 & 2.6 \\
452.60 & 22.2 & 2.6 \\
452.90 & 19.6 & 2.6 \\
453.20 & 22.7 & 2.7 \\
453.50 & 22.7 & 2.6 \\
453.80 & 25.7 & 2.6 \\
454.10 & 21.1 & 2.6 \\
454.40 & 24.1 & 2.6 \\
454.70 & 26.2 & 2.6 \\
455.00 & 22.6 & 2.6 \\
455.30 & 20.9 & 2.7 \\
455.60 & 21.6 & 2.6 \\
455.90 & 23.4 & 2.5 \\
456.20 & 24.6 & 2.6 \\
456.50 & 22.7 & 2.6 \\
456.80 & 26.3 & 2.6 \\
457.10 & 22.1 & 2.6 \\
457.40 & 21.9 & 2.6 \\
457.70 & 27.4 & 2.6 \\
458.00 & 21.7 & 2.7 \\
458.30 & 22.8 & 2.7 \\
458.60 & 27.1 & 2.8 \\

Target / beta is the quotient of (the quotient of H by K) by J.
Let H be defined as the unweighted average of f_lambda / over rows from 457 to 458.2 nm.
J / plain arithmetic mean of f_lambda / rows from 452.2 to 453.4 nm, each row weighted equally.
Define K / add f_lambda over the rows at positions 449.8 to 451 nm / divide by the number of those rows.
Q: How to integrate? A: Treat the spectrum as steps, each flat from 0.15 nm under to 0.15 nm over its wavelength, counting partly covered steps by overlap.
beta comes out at 0.044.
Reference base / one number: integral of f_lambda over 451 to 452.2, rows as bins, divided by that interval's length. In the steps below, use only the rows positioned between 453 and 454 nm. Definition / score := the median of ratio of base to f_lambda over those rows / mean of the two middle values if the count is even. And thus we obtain 1.01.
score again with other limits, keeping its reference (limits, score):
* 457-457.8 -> 1.04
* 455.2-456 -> 1.06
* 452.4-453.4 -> 1.03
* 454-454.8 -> 0.95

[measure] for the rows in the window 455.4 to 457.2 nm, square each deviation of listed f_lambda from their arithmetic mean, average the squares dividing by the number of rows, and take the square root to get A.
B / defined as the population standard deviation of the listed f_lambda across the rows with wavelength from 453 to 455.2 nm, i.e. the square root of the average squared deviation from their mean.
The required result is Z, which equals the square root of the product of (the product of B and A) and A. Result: 2.1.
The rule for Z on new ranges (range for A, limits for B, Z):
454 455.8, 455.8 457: 2.2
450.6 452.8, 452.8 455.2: 3.9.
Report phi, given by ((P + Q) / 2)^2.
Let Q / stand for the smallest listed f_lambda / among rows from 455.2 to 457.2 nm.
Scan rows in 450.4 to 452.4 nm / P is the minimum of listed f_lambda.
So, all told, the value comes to 384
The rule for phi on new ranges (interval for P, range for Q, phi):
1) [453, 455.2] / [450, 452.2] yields 388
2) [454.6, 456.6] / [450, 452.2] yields 384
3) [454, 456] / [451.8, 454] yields 410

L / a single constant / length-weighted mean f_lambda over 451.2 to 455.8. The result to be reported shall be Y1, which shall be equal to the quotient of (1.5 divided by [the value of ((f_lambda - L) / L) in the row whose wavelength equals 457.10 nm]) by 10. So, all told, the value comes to -9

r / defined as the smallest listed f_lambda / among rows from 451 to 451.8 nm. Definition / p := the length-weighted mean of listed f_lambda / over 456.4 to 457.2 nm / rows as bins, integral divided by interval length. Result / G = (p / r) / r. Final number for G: 0.071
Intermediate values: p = 23.9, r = 18.3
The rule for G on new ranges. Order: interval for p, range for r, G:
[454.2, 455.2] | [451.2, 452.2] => 0.072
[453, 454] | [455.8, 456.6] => 0.045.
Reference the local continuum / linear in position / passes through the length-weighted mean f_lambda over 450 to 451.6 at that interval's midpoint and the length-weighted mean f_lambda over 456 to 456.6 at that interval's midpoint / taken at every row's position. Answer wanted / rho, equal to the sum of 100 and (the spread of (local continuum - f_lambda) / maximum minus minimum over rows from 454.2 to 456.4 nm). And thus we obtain 105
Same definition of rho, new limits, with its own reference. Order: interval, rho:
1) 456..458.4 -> 106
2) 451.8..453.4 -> 104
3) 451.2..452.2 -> 106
